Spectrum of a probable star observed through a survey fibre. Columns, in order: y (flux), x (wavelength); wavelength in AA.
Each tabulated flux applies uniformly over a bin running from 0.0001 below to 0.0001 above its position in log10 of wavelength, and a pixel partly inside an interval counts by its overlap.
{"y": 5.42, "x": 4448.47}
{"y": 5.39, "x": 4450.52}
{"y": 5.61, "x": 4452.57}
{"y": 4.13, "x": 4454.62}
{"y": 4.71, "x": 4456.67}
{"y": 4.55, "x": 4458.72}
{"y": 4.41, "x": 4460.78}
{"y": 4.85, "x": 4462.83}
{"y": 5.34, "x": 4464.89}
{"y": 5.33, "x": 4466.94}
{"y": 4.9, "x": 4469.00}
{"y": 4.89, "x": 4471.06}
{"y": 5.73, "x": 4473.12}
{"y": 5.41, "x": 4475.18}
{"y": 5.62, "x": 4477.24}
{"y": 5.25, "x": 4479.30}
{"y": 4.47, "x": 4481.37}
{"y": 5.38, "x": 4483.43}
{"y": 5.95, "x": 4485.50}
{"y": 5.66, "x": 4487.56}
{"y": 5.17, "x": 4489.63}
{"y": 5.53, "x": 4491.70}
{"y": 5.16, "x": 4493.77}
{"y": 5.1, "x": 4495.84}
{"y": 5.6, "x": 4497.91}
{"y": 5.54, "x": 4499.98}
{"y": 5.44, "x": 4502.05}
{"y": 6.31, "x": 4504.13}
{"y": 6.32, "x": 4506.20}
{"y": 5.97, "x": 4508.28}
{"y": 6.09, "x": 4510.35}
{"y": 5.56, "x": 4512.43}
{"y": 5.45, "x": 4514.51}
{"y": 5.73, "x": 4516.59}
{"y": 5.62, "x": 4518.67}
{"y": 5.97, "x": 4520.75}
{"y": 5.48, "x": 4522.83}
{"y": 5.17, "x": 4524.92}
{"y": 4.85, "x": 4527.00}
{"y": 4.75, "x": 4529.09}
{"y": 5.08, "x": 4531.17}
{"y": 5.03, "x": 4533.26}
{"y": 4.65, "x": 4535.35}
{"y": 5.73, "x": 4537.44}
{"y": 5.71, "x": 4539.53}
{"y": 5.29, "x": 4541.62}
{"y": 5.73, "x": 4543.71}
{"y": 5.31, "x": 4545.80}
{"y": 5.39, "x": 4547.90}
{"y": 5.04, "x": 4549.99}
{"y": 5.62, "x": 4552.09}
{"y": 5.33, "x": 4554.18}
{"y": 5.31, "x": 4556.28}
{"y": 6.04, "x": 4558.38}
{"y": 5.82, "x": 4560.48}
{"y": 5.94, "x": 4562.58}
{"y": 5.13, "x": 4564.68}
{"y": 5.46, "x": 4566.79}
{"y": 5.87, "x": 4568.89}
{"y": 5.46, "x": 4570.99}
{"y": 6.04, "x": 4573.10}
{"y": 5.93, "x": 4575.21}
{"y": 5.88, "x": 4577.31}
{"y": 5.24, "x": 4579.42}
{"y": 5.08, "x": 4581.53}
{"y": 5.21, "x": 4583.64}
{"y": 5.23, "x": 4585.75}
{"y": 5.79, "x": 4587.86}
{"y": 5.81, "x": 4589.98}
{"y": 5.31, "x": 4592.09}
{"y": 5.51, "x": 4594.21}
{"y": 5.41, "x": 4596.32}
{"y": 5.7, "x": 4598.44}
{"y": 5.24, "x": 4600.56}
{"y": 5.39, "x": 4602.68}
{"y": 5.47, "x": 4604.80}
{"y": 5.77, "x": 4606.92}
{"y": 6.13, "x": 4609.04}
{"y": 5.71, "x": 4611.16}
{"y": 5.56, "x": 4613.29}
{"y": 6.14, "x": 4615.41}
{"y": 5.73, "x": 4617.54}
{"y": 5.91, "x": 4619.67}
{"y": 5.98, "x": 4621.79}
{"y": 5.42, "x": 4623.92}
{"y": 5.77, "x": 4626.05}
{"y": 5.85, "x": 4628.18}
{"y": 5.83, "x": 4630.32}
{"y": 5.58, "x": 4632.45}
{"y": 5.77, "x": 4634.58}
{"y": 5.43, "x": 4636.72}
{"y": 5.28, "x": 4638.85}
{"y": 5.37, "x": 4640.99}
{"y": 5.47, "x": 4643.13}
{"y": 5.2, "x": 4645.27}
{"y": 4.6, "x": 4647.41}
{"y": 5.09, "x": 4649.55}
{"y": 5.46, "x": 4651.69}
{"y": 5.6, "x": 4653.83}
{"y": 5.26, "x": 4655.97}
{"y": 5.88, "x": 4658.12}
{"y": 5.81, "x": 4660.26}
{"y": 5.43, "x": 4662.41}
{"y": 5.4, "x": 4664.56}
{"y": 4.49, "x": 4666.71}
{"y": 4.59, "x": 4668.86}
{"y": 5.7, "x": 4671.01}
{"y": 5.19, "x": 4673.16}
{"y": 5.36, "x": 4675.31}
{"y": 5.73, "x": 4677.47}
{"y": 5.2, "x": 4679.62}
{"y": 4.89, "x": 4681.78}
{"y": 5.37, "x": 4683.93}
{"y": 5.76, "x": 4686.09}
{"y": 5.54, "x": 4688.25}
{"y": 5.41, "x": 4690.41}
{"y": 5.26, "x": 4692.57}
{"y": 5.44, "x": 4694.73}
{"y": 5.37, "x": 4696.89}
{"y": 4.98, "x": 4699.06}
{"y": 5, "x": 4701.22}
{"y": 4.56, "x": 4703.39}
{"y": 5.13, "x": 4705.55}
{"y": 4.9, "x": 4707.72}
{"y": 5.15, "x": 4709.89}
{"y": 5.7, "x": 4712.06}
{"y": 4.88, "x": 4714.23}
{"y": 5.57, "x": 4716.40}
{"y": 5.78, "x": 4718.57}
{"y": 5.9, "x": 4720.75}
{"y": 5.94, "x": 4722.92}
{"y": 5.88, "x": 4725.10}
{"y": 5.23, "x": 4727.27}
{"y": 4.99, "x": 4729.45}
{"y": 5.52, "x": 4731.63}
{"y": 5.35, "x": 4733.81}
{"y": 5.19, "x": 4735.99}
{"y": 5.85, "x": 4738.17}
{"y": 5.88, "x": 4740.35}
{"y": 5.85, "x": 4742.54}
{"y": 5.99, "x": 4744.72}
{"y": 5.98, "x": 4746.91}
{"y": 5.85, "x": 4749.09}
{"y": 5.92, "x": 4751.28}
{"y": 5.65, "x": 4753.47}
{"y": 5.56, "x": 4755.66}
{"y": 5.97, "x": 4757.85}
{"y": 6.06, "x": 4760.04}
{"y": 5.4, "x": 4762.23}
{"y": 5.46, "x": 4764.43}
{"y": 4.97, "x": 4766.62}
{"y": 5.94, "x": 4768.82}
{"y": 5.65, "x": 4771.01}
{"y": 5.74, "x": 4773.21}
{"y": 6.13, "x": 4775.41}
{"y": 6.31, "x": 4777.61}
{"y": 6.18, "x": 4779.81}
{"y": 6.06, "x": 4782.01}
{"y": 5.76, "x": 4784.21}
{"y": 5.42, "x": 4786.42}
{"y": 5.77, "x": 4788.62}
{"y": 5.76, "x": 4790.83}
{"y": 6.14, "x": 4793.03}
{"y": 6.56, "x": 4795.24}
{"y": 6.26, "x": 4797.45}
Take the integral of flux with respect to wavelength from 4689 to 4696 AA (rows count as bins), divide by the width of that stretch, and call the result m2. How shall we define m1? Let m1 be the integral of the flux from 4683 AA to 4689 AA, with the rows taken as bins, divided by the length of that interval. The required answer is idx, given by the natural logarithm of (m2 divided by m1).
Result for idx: -0.032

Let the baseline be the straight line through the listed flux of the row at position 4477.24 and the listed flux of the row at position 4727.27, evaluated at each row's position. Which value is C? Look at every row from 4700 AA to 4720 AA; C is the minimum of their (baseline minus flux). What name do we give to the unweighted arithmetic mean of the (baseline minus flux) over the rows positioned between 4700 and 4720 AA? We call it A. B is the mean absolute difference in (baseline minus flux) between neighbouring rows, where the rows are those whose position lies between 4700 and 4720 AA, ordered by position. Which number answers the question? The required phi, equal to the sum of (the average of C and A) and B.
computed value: 0.2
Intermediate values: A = 0.1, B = 0.471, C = -0.5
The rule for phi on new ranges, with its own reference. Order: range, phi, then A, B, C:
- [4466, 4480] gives 0.5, 0.3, 0.362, -0.1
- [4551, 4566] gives 0.0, -0.1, 0.364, -0.5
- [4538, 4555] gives 0.3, 0.1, 0.368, -0.2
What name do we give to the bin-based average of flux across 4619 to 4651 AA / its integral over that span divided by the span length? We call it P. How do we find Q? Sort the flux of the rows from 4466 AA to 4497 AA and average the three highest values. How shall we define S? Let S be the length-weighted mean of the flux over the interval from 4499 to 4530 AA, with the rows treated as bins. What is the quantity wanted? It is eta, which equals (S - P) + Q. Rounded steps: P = 5.5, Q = 5.78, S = 5.6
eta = 5.9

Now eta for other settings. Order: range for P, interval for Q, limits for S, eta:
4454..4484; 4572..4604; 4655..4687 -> 6.3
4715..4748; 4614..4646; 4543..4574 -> 5.9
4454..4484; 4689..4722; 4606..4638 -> 6.6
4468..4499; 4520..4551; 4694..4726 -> 5.8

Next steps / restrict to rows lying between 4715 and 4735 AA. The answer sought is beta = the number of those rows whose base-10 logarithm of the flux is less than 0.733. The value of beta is 3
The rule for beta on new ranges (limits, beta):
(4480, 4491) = 3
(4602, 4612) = 1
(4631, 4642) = 2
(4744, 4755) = 0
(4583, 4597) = 3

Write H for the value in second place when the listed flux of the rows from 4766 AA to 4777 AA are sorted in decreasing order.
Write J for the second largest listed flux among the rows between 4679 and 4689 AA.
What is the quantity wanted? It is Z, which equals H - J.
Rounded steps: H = 5.94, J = 5.54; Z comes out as 0.4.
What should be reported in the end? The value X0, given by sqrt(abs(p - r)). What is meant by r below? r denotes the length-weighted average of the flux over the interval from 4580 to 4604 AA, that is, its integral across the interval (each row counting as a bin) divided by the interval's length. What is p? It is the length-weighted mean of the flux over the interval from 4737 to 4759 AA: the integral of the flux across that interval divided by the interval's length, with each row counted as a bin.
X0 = 0.7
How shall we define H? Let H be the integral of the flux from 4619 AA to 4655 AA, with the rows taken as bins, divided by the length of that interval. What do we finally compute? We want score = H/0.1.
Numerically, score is 55.0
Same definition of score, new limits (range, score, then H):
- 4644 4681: 52.9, 5.29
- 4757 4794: 58.1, 5.81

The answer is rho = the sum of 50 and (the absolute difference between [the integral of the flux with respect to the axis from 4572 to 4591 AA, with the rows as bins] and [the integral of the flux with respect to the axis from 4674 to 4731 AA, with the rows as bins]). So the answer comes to 249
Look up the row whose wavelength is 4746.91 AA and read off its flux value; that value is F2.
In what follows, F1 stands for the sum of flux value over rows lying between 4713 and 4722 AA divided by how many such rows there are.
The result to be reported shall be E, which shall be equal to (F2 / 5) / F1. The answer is 0.216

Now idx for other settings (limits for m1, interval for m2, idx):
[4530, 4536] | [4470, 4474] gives 0.069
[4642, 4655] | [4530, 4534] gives -0.037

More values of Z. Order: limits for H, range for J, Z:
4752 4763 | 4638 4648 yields 0.6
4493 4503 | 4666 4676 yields 0.2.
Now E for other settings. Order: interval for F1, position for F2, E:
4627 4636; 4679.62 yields 0.181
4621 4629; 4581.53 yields 0.177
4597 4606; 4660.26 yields 0.213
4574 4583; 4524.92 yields 0.187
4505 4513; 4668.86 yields 0.153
